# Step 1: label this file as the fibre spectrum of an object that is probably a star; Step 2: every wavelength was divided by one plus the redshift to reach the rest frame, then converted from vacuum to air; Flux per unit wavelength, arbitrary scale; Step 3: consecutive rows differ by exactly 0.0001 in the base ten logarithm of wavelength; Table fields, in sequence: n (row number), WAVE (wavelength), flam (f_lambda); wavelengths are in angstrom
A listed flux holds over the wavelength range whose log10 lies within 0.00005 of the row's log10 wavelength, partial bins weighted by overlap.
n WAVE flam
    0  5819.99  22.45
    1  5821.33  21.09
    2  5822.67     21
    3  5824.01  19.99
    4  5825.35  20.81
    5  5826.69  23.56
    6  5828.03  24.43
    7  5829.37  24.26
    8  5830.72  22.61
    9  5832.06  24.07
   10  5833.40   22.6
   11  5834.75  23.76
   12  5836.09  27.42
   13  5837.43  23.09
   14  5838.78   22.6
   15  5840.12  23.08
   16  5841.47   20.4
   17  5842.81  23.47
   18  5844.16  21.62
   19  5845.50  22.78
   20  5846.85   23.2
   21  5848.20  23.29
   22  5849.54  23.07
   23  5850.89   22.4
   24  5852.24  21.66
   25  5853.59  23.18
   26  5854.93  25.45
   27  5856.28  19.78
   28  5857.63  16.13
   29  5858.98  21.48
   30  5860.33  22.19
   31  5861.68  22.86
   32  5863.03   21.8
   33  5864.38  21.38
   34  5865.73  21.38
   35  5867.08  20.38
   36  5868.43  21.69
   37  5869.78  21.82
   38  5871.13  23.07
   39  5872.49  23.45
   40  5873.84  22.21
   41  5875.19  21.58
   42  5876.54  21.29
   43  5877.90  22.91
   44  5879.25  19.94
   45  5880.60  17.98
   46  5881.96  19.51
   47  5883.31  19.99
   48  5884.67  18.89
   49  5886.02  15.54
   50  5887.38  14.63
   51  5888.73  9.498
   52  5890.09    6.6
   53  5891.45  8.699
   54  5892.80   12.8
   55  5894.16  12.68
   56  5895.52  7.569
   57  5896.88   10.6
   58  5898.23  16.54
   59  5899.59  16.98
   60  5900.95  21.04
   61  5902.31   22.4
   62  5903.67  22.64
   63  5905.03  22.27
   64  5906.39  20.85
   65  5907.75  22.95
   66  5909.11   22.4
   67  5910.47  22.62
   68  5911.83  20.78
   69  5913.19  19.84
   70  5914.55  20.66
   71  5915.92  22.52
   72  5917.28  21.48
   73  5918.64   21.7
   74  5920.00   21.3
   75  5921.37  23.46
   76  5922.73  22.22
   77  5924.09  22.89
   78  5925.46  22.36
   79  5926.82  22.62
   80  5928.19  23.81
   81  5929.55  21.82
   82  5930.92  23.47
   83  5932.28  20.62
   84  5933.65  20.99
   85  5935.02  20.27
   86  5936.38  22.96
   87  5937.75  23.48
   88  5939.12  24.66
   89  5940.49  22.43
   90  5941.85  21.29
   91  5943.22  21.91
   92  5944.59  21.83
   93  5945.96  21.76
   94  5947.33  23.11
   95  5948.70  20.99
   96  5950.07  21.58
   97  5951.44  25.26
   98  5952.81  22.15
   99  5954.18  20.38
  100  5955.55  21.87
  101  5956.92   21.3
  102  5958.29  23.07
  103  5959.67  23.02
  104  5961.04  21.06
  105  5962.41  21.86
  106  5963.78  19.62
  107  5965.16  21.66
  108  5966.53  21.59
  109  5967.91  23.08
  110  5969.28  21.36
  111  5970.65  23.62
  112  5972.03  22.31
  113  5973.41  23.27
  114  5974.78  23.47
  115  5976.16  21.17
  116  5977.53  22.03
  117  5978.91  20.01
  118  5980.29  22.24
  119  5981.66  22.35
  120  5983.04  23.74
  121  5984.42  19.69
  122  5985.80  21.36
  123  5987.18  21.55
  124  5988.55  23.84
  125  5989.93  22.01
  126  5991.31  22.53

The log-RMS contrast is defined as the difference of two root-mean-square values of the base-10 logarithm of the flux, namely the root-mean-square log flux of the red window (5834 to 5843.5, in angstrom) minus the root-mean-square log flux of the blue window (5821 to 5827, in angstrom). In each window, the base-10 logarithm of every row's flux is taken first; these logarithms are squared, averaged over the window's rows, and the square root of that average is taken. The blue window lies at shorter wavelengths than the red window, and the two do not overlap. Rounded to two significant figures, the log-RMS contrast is 0.041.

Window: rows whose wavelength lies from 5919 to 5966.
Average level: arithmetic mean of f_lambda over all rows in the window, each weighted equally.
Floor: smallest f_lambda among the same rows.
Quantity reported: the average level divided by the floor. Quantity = 1.13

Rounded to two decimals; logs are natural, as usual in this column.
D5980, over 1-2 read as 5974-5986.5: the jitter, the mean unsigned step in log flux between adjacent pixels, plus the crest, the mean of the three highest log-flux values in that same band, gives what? 3.23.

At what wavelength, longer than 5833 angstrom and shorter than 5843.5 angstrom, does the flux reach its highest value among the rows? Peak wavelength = 5836.09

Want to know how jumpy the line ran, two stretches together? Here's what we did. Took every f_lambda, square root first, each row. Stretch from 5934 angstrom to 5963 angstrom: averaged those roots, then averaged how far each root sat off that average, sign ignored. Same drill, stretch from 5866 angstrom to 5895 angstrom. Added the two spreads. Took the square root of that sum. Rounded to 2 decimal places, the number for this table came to 0.81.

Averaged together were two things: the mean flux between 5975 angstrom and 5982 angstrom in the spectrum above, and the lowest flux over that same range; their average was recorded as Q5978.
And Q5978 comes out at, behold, 20.8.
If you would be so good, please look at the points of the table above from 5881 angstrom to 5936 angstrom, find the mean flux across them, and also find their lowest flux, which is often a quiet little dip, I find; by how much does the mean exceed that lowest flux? 12.4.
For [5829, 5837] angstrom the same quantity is 1.5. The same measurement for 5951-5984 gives 2.5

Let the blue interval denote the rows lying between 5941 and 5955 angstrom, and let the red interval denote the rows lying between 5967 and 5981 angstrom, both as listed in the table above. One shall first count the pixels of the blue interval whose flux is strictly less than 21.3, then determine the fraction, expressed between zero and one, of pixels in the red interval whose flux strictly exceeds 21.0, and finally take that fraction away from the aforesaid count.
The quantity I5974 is 2.1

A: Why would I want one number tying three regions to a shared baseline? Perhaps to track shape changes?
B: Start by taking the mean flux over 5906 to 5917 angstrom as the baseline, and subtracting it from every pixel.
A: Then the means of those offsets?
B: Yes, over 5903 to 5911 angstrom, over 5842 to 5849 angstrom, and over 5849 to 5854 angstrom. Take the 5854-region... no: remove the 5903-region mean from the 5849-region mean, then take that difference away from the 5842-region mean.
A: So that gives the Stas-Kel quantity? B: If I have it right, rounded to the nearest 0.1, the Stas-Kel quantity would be 1.0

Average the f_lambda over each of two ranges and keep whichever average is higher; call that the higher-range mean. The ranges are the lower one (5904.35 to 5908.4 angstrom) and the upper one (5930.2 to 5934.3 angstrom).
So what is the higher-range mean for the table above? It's 22.0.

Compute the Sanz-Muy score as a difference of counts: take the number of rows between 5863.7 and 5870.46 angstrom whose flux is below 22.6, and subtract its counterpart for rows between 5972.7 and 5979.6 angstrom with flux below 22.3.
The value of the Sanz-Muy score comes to 2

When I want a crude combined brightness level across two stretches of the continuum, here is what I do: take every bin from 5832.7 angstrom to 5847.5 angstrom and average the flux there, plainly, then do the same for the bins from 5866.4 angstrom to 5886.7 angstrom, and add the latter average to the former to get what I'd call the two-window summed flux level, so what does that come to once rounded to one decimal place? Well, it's 43.8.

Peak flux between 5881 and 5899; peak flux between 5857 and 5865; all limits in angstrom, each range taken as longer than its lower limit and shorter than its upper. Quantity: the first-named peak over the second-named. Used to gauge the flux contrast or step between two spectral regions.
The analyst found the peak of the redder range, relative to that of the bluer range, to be 0.87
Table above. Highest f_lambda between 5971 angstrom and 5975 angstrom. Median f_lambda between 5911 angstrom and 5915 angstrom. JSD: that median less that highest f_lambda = -2.8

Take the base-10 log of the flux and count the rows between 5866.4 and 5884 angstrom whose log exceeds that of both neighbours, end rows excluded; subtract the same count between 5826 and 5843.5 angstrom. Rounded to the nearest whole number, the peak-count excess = -2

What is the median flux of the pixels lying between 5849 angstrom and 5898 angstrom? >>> 21.3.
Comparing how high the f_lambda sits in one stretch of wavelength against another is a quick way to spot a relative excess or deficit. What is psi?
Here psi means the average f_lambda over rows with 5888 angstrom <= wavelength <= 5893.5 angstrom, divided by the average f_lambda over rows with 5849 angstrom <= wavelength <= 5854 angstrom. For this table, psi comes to 0.42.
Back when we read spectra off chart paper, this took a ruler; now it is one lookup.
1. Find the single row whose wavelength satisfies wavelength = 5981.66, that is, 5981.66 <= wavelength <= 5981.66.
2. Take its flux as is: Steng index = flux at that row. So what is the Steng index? 22.35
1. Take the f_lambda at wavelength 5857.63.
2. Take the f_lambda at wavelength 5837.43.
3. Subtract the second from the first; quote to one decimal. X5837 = -7.0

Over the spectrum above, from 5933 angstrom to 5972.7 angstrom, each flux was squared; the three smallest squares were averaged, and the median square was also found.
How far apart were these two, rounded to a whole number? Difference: 74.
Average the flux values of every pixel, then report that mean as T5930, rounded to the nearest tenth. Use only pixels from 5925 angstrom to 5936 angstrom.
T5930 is 22.0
